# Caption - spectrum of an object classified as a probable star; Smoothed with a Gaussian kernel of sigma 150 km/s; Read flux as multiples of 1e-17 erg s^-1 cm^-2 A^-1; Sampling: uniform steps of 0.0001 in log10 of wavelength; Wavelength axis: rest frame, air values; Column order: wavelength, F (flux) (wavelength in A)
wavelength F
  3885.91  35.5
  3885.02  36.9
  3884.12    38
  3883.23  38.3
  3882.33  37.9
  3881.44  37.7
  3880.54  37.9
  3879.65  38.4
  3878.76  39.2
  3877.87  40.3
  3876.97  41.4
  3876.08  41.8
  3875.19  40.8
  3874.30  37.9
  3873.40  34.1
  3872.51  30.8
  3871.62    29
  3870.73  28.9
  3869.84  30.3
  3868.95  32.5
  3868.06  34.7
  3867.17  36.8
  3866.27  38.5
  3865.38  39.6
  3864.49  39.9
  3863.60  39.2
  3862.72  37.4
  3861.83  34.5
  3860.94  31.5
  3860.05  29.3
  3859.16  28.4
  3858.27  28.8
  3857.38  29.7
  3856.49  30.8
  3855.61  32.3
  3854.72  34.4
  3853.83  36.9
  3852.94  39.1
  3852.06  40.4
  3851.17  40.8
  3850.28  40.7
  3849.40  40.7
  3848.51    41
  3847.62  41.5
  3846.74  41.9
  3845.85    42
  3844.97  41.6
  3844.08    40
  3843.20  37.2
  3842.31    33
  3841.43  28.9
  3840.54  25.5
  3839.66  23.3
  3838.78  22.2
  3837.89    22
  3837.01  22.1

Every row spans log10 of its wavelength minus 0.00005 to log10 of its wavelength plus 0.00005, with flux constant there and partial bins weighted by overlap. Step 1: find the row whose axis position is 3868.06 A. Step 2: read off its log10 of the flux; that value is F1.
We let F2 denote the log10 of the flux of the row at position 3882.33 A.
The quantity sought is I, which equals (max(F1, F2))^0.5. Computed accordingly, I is 1.26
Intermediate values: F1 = 1.54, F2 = 1.58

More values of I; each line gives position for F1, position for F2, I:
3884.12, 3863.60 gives 1.26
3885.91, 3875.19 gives 1.27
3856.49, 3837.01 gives 1.22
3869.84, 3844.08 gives 1.27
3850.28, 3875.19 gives 1.27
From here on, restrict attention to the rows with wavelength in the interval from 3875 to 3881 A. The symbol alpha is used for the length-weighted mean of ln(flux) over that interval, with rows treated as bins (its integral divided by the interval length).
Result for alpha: 3.69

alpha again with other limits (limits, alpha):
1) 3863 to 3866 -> 3.68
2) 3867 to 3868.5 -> 3.57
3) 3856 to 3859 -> 3.39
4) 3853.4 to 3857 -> 3.51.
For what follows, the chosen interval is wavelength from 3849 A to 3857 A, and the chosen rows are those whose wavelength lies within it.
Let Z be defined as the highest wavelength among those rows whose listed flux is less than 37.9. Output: 3856.49 A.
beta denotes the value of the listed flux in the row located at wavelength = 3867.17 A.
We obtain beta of 36.8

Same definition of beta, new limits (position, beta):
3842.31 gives 33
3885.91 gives 35.5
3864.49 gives 39.9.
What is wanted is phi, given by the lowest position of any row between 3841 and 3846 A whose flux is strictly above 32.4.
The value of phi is 3842.31 A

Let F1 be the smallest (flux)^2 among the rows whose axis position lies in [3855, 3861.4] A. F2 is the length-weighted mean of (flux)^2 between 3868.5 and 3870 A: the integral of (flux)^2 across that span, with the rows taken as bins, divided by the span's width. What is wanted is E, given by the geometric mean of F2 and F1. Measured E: 899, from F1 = 807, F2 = 1002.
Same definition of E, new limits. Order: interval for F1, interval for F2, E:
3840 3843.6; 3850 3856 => 966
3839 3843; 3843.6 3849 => 962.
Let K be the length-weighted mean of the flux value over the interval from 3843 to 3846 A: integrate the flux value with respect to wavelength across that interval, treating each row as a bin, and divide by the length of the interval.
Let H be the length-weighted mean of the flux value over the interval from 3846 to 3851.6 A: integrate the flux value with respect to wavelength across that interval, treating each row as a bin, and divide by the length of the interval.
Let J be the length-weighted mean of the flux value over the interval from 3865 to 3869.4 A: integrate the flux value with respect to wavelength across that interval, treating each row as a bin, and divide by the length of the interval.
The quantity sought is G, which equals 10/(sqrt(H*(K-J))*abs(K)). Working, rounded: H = 41.1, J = 36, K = 40.3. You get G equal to 0.019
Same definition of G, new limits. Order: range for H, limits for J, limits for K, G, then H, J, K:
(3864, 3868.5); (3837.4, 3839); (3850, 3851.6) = 0.009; 37.8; 22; 40.7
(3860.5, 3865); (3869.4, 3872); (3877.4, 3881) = 0.014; 36.6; 29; 38.9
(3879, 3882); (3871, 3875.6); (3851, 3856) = 0.026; 38.1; 34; 37.2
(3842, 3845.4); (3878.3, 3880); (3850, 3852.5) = 0.032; 38.1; 39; 40.6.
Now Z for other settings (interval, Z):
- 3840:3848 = 3843.20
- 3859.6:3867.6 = 3867.17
